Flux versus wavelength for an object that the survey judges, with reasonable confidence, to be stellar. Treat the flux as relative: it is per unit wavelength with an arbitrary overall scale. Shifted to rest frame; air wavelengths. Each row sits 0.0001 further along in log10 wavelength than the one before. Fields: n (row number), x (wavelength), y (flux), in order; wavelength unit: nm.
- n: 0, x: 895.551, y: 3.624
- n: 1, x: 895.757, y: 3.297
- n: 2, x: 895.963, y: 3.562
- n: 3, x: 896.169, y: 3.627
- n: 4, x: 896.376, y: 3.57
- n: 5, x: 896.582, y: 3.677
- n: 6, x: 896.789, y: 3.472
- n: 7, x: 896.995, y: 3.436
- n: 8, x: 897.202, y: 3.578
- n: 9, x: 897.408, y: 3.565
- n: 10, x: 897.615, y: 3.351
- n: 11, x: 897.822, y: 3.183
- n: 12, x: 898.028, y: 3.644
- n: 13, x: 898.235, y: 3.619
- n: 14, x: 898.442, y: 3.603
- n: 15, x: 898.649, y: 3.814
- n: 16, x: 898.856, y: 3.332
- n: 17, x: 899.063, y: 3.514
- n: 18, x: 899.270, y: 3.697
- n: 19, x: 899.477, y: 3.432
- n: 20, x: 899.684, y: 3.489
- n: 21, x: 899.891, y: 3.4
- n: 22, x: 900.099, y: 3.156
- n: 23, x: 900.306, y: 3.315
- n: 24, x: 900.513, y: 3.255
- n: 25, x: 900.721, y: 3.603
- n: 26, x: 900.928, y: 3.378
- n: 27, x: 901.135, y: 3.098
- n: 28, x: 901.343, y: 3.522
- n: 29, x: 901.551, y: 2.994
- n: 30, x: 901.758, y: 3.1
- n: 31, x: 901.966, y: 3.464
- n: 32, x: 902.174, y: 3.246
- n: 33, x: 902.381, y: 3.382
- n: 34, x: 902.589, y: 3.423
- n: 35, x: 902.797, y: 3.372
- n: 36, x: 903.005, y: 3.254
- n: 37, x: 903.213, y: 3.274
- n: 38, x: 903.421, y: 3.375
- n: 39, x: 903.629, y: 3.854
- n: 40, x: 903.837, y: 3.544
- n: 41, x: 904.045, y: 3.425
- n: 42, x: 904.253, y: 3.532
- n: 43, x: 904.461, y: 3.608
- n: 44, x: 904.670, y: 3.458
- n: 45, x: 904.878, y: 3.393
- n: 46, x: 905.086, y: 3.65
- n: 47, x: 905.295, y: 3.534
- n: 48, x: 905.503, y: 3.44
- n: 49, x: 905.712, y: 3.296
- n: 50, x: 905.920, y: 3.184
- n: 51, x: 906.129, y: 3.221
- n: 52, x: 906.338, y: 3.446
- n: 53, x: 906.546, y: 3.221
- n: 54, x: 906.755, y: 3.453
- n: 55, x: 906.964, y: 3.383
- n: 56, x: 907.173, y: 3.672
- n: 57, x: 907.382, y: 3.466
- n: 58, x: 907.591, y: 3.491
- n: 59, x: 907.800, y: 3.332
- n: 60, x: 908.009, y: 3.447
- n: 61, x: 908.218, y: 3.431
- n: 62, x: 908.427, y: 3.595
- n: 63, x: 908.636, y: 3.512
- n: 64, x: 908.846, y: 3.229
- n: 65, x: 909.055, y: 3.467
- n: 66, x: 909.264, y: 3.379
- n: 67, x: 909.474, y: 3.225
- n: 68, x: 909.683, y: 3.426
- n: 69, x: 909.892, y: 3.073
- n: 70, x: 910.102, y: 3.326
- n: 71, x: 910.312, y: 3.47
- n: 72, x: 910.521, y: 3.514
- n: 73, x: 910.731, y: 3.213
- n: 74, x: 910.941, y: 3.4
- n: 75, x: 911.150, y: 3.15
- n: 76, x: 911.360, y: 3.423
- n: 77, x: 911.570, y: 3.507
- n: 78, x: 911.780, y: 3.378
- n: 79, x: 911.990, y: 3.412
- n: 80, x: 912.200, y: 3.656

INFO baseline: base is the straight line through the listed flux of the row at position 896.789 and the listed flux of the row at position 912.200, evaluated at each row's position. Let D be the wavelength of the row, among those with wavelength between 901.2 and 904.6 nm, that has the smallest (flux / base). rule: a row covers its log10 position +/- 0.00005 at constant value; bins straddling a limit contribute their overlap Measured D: 901.551 nm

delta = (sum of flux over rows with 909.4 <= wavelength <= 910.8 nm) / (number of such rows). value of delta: 3.32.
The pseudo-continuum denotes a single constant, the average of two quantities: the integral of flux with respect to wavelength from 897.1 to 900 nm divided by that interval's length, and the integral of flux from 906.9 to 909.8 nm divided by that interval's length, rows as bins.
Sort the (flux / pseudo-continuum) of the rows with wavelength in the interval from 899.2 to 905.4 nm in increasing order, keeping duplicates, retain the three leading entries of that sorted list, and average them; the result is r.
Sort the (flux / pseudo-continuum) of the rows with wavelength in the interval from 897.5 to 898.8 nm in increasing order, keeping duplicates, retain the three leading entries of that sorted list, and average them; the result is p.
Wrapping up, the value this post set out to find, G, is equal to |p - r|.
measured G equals 0.091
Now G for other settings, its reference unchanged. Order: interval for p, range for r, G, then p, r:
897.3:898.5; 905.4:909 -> 0.045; 0.97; 0.924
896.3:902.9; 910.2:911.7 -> 0.055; 0.88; 0.937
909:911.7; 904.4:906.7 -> 0.018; 0.91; 0.924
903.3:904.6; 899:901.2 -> 0.079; 0.99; 0.913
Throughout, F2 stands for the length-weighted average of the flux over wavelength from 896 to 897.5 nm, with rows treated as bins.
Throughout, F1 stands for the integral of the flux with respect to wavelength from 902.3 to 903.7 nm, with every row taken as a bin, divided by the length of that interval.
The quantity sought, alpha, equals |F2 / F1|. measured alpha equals 1.04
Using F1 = 3.41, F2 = 3.56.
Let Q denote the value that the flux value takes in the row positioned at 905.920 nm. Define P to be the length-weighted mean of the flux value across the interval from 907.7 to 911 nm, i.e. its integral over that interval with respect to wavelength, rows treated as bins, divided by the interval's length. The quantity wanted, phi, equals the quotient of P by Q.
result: 1.061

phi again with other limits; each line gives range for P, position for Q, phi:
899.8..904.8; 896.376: 0.946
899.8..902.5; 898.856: 0.991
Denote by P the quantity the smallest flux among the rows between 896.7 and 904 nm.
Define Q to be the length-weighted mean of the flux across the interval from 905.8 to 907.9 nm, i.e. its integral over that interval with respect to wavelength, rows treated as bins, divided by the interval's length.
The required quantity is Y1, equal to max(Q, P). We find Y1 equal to 3.39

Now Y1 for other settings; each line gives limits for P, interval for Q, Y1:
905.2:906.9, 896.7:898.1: 3.46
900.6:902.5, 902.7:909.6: 3.43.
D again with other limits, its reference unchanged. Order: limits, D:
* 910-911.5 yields 911.150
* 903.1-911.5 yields 909.892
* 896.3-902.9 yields 901.551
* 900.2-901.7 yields 901.551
